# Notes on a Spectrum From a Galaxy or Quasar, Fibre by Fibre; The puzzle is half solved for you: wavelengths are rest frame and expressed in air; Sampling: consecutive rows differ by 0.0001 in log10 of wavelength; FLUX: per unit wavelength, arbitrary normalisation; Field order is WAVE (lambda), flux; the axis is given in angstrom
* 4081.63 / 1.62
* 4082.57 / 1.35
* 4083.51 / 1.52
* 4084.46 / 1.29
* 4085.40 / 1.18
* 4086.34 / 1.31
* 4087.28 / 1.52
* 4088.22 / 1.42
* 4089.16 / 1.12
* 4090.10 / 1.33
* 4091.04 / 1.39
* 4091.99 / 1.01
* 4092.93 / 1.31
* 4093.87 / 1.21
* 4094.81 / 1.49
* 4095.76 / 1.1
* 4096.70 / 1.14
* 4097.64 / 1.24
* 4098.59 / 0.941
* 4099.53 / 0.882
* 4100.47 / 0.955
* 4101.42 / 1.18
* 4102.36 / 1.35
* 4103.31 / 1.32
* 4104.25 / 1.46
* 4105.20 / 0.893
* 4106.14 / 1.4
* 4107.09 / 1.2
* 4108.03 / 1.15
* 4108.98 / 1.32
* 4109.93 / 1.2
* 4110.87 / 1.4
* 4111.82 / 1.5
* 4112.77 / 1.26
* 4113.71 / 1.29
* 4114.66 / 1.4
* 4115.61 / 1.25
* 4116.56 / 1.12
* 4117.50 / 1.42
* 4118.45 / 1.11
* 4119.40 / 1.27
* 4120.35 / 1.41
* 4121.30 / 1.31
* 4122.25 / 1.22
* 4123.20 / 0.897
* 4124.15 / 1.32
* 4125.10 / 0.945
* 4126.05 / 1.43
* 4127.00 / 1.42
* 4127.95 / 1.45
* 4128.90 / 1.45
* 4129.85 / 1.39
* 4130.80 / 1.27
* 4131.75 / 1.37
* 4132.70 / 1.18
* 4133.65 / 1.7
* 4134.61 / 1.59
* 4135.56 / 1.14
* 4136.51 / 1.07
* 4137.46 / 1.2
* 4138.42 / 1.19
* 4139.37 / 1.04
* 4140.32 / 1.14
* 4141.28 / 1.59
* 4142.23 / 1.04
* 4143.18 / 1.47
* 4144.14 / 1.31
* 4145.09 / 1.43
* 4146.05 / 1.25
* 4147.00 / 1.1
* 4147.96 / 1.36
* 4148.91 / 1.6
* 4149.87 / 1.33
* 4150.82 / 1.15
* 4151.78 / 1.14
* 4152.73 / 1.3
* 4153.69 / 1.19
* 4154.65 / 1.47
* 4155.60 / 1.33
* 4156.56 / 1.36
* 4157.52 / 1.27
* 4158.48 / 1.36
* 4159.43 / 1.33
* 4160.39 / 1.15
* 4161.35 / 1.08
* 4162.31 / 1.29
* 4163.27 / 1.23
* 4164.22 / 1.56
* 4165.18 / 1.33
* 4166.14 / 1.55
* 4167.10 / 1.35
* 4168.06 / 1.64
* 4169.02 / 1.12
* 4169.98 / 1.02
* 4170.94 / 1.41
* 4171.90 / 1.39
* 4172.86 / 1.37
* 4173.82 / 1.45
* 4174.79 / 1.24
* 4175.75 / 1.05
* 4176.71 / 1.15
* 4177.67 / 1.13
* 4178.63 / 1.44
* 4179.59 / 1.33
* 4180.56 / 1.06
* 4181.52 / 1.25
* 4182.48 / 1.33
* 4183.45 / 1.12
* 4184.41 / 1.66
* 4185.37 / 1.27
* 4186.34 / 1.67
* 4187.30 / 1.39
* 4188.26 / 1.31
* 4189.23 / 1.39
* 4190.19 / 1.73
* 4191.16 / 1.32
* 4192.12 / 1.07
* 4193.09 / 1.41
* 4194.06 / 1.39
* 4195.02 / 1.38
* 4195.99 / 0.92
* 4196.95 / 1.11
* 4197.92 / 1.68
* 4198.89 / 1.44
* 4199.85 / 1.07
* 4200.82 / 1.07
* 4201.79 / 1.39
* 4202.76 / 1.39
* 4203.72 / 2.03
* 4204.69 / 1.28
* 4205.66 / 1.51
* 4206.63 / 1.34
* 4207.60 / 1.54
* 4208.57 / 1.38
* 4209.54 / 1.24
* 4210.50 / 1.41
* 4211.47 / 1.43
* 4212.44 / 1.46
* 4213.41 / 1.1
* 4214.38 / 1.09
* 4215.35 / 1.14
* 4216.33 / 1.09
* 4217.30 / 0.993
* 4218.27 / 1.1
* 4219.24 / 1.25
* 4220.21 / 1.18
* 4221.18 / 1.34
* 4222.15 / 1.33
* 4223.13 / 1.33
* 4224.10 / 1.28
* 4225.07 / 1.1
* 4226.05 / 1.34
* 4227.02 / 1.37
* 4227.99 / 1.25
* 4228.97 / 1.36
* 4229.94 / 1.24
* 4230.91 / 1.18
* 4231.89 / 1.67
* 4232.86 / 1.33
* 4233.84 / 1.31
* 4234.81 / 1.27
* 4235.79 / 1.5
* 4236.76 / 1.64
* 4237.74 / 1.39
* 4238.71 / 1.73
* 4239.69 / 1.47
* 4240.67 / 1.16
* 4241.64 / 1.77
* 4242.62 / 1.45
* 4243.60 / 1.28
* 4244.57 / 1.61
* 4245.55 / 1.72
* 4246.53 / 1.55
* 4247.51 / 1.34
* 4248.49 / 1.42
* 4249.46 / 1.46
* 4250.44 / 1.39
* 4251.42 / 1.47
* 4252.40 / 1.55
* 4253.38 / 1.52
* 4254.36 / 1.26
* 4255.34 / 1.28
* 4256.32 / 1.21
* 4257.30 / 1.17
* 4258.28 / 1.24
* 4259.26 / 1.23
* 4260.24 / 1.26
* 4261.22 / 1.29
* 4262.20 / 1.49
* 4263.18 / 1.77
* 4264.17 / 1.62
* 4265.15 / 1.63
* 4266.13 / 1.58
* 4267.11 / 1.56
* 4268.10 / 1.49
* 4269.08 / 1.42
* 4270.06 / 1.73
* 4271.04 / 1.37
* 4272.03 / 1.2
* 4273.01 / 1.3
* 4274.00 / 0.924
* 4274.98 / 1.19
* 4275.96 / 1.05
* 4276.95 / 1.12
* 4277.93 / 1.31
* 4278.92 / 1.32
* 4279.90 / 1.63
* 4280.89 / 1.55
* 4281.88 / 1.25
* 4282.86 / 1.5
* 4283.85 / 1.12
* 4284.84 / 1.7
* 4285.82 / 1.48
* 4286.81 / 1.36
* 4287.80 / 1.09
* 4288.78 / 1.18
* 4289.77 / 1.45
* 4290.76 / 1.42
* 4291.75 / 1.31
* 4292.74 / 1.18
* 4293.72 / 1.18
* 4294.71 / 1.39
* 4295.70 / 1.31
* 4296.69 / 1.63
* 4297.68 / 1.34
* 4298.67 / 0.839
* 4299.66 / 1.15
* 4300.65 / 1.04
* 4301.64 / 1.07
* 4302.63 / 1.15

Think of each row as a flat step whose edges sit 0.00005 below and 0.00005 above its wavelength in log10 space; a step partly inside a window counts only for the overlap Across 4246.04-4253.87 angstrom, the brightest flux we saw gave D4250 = 1.55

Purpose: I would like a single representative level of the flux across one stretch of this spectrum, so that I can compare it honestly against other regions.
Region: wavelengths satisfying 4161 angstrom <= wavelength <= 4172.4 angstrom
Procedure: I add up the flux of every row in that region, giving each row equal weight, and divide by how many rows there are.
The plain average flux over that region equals 1.33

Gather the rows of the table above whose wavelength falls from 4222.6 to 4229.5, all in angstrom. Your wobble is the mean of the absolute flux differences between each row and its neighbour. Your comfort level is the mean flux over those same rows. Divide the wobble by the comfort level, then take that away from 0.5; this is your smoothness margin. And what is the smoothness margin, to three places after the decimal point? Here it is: 0.406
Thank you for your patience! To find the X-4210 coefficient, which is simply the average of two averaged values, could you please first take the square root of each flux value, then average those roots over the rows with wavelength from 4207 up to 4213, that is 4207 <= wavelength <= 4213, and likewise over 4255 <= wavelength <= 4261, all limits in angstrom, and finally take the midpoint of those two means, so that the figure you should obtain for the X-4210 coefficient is 1.15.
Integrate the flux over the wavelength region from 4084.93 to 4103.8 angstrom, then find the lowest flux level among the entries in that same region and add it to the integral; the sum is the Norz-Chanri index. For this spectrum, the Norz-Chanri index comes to 23.9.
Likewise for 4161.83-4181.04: 26.1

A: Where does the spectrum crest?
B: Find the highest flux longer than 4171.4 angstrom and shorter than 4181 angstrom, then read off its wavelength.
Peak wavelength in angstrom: 4173.82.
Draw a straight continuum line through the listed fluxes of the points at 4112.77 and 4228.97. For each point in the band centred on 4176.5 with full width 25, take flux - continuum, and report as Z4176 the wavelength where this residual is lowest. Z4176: 4169.98 angstrom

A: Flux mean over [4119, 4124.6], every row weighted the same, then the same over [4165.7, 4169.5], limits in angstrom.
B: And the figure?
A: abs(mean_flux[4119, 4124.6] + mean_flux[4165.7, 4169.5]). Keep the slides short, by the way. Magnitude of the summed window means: 2.65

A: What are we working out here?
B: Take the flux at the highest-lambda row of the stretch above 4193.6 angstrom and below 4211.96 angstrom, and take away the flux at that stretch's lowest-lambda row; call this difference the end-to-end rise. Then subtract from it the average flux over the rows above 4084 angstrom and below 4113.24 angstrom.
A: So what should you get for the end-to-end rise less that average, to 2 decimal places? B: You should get -1.20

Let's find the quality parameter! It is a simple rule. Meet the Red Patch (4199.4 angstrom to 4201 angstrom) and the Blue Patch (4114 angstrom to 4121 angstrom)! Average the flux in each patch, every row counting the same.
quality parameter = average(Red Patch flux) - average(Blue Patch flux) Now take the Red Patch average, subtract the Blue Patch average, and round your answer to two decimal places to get -0.21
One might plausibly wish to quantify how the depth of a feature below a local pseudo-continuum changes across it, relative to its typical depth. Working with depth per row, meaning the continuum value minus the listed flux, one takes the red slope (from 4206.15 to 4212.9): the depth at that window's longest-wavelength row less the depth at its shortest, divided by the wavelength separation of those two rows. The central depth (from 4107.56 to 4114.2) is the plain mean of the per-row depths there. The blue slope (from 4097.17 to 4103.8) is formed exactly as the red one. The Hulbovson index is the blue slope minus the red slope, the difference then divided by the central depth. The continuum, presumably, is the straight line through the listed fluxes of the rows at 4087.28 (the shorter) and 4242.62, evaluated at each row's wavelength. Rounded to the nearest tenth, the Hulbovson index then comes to 0.0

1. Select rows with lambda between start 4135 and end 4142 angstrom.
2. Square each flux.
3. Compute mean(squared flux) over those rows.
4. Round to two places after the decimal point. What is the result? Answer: 1.46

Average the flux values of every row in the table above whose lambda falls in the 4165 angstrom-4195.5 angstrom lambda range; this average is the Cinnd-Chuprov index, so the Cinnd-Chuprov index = 1.33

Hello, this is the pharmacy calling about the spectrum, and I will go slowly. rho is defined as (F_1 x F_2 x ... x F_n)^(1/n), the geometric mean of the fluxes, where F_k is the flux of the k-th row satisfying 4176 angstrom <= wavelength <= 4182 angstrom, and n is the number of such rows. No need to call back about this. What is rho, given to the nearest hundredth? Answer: 1.22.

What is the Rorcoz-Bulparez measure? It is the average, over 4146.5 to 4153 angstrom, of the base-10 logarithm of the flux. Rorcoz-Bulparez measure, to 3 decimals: 0.105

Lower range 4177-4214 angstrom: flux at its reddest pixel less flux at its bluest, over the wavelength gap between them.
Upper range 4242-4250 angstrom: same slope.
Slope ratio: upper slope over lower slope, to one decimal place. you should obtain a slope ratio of -1.7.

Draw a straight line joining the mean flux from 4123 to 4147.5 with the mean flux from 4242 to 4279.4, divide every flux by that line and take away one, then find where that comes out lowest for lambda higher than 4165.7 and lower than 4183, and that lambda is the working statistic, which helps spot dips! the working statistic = 4169.98 angstrom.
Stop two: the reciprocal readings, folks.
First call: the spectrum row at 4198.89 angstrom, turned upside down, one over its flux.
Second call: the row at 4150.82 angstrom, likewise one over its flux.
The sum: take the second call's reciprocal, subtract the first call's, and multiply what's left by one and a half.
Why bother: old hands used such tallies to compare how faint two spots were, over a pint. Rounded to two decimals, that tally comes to 0.26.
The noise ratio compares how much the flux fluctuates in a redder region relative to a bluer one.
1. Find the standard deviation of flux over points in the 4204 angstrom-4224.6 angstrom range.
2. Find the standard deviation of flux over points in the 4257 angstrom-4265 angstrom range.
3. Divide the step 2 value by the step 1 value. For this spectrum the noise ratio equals 1.4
